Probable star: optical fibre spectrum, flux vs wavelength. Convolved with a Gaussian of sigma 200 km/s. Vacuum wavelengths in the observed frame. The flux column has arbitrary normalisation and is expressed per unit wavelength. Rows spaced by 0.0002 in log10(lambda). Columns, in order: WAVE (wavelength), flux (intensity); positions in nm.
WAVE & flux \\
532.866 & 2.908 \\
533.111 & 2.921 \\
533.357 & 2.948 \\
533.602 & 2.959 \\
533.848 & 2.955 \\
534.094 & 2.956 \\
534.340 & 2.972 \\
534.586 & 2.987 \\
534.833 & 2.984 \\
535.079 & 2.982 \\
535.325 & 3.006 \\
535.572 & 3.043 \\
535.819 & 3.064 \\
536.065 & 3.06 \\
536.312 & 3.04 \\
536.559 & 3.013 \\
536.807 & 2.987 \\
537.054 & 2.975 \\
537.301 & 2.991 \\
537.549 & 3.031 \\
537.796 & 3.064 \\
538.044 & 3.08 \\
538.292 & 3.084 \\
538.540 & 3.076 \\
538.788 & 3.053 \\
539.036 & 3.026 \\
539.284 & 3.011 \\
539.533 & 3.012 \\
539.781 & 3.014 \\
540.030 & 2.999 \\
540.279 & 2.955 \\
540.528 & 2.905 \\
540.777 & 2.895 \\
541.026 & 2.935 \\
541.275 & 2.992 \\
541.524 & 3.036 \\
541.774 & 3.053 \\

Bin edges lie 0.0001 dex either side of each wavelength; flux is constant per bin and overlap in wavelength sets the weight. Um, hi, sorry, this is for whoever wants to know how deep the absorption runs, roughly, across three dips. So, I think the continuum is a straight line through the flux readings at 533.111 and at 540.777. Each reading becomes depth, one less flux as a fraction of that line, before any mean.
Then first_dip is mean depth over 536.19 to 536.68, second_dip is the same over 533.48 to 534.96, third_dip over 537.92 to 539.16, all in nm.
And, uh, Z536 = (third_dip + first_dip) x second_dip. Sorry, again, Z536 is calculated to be 0.0017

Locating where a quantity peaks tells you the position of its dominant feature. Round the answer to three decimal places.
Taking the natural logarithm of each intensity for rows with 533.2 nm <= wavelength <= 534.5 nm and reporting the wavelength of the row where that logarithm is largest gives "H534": 534.340 nm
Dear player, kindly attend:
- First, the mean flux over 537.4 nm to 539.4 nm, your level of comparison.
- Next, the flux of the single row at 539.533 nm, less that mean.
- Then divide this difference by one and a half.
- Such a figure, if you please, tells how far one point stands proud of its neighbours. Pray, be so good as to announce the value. -0.03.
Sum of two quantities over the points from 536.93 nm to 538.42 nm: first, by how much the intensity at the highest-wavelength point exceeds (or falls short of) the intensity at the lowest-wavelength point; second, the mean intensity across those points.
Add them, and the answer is 3.15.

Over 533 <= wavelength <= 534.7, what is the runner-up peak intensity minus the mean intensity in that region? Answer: 0.015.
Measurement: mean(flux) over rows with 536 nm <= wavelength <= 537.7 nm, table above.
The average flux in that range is 3.01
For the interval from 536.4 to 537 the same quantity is 3.00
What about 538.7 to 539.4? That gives 3.03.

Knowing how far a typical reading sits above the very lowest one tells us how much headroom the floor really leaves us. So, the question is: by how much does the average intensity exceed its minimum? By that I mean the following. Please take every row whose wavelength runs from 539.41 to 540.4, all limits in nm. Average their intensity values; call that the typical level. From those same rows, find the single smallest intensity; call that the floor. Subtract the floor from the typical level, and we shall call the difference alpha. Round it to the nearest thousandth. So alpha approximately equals 0.040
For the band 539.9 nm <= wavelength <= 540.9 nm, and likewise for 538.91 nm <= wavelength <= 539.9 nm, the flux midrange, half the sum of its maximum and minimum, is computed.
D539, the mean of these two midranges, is 2.983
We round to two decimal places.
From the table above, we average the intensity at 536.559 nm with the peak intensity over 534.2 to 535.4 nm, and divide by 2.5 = 1.20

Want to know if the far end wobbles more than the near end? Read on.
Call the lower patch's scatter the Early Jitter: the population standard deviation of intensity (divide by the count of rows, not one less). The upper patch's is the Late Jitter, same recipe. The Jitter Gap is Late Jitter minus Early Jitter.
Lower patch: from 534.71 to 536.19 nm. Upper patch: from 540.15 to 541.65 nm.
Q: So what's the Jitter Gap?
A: 0.015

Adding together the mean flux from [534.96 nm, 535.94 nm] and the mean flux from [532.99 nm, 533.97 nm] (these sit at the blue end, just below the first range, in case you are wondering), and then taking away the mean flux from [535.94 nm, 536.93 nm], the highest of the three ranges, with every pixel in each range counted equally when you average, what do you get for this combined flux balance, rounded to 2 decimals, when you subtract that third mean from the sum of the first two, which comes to 2.94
